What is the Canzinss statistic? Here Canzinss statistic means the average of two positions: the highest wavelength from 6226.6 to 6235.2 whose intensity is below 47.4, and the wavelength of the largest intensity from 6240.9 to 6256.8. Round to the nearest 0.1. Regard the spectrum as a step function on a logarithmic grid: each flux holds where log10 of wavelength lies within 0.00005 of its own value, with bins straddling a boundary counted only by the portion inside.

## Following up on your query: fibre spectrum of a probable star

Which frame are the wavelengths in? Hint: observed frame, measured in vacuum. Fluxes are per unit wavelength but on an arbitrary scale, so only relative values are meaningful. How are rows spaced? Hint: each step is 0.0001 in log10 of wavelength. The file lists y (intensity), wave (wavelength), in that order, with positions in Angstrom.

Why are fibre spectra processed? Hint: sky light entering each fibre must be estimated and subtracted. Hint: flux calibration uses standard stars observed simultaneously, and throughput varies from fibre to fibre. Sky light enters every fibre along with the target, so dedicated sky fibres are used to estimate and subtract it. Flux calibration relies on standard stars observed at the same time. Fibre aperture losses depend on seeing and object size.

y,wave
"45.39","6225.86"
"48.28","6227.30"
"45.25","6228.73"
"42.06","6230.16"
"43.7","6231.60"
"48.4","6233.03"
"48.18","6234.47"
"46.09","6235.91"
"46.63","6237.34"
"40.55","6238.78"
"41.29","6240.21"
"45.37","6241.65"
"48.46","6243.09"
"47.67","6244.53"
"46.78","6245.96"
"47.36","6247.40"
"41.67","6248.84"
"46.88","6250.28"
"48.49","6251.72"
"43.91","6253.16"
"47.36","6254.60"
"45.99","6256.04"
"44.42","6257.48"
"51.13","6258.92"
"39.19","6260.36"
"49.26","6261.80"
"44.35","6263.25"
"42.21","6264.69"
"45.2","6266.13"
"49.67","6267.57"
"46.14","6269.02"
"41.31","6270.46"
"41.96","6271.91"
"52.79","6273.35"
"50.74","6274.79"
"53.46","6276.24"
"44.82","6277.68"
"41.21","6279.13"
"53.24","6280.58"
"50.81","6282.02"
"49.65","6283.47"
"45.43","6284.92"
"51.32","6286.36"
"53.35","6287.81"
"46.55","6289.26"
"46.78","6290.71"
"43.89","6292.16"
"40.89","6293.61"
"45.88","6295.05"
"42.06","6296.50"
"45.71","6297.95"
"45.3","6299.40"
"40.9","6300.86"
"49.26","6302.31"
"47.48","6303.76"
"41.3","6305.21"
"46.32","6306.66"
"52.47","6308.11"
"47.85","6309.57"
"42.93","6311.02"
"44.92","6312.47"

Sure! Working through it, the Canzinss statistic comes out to 6241.7 Angstrom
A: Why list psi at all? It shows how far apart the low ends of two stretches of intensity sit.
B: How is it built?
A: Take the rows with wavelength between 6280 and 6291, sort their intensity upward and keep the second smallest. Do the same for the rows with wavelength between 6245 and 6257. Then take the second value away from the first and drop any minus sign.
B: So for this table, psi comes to 2.6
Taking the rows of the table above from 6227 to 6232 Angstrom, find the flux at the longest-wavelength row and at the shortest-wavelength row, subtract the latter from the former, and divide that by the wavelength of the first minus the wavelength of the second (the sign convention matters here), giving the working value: -1.1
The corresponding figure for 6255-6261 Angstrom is -1.6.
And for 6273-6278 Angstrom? -1.8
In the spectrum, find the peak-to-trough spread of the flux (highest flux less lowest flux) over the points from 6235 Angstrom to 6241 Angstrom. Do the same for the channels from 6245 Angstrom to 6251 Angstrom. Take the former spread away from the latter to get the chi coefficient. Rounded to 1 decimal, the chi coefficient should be -0.4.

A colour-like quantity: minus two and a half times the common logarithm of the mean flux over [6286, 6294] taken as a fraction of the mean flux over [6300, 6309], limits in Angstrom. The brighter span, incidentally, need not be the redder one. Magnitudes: -0.02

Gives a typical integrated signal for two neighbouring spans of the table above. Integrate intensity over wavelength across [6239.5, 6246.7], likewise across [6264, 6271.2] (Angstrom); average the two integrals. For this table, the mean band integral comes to 327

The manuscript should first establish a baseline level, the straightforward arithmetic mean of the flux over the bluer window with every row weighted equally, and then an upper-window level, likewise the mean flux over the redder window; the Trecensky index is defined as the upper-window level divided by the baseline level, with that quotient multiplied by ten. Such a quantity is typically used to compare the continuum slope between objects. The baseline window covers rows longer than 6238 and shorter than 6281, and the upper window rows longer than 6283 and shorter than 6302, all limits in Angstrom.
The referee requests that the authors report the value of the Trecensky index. 10.0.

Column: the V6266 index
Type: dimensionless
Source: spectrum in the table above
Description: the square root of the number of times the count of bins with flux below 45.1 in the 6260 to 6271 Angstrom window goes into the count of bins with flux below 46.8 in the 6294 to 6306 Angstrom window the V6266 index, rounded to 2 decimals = 1.22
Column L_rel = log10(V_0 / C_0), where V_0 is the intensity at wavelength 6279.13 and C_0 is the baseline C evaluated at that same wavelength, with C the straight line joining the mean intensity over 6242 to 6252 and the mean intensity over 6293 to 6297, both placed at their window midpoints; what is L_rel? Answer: -0.031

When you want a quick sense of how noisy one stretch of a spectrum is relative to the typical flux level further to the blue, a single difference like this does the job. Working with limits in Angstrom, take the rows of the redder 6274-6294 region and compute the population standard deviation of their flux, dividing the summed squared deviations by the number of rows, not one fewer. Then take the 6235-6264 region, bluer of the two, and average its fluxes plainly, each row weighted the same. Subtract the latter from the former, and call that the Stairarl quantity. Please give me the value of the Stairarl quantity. -41.4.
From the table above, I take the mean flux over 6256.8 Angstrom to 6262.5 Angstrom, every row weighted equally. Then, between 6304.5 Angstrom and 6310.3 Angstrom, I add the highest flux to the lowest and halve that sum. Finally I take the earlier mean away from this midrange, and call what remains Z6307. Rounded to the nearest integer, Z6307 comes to 1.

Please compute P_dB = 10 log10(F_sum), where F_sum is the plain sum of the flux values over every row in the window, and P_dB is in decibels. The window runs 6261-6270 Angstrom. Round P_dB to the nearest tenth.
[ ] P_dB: 24.4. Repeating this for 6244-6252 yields 24.5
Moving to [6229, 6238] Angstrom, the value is 24.4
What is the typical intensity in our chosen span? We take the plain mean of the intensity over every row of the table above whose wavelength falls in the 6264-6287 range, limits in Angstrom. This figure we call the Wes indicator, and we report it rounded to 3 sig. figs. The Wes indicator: 47.5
